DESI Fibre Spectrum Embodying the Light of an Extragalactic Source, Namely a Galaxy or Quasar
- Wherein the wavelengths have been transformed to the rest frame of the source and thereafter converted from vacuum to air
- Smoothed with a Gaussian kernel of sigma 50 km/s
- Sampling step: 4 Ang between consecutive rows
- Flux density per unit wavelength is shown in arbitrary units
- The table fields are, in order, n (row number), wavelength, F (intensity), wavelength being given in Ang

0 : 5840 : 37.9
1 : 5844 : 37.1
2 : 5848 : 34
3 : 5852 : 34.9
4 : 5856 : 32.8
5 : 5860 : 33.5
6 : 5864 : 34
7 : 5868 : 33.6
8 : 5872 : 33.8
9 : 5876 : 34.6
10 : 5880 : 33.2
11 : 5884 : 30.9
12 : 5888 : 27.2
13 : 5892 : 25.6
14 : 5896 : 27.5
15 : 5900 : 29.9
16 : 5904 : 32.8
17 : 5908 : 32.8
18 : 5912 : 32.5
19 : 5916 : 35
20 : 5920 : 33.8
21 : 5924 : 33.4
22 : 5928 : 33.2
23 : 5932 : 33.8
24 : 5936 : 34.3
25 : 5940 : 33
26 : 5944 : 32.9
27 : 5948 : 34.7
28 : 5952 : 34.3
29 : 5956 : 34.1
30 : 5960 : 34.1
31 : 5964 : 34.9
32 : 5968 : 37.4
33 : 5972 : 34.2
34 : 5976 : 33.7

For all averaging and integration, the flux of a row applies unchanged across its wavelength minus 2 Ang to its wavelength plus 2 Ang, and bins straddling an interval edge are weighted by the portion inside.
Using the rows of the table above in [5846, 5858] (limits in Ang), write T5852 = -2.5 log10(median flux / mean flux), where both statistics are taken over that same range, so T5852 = -0.003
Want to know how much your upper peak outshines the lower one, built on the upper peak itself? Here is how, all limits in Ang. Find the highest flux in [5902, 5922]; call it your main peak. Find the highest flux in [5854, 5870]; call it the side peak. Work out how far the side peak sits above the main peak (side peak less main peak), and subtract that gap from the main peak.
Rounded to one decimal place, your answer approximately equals 36.0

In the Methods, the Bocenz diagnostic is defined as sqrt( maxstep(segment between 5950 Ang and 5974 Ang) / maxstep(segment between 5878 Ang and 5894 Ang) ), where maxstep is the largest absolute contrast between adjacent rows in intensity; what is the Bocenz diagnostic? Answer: 0.93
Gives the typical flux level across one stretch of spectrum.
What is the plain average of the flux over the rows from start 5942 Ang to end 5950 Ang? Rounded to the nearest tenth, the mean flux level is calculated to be 33.8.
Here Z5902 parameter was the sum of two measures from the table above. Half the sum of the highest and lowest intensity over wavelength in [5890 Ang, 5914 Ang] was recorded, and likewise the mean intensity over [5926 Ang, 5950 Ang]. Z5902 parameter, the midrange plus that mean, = 63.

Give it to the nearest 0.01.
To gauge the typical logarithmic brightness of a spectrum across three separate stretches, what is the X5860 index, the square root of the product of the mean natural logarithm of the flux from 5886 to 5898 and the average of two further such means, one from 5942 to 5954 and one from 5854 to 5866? 3.40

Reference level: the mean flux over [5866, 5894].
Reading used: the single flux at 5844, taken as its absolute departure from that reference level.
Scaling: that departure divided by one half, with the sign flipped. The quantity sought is -12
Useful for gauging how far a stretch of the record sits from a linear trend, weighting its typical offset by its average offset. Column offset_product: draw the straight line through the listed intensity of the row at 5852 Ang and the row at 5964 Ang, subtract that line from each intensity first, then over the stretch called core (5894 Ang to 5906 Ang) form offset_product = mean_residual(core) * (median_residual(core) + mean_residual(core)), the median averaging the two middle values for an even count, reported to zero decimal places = 48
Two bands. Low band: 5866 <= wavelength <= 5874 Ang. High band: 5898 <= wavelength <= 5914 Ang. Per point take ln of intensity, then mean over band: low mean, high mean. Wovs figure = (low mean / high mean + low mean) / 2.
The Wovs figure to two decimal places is 2.27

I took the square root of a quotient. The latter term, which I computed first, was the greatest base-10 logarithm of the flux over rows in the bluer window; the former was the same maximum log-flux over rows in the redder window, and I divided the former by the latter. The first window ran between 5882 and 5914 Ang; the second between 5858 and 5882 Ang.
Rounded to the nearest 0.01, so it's 0.99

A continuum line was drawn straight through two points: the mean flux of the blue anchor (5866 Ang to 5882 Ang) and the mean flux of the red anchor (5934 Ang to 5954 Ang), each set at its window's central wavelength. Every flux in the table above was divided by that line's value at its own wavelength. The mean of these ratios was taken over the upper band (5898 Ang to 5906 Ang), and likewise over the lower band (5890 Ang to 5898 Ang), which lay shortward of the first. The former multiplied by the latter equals 0.73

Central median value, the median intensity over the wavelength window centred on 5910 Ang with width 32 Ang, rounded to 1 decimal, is 32.8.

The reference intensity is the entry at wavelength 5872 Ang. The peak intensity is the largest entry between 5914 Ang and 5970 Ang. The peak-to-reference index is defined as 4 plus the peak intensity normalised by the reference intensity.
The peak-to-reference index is 5.11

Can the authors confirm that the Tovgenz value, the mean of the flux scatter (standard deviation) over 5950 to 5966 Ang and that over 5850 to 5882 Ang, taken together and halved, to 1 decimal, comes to 0.5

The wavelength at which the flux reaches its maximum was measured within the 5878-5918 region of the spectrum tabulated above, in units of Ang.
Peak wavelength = 5916 Ang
